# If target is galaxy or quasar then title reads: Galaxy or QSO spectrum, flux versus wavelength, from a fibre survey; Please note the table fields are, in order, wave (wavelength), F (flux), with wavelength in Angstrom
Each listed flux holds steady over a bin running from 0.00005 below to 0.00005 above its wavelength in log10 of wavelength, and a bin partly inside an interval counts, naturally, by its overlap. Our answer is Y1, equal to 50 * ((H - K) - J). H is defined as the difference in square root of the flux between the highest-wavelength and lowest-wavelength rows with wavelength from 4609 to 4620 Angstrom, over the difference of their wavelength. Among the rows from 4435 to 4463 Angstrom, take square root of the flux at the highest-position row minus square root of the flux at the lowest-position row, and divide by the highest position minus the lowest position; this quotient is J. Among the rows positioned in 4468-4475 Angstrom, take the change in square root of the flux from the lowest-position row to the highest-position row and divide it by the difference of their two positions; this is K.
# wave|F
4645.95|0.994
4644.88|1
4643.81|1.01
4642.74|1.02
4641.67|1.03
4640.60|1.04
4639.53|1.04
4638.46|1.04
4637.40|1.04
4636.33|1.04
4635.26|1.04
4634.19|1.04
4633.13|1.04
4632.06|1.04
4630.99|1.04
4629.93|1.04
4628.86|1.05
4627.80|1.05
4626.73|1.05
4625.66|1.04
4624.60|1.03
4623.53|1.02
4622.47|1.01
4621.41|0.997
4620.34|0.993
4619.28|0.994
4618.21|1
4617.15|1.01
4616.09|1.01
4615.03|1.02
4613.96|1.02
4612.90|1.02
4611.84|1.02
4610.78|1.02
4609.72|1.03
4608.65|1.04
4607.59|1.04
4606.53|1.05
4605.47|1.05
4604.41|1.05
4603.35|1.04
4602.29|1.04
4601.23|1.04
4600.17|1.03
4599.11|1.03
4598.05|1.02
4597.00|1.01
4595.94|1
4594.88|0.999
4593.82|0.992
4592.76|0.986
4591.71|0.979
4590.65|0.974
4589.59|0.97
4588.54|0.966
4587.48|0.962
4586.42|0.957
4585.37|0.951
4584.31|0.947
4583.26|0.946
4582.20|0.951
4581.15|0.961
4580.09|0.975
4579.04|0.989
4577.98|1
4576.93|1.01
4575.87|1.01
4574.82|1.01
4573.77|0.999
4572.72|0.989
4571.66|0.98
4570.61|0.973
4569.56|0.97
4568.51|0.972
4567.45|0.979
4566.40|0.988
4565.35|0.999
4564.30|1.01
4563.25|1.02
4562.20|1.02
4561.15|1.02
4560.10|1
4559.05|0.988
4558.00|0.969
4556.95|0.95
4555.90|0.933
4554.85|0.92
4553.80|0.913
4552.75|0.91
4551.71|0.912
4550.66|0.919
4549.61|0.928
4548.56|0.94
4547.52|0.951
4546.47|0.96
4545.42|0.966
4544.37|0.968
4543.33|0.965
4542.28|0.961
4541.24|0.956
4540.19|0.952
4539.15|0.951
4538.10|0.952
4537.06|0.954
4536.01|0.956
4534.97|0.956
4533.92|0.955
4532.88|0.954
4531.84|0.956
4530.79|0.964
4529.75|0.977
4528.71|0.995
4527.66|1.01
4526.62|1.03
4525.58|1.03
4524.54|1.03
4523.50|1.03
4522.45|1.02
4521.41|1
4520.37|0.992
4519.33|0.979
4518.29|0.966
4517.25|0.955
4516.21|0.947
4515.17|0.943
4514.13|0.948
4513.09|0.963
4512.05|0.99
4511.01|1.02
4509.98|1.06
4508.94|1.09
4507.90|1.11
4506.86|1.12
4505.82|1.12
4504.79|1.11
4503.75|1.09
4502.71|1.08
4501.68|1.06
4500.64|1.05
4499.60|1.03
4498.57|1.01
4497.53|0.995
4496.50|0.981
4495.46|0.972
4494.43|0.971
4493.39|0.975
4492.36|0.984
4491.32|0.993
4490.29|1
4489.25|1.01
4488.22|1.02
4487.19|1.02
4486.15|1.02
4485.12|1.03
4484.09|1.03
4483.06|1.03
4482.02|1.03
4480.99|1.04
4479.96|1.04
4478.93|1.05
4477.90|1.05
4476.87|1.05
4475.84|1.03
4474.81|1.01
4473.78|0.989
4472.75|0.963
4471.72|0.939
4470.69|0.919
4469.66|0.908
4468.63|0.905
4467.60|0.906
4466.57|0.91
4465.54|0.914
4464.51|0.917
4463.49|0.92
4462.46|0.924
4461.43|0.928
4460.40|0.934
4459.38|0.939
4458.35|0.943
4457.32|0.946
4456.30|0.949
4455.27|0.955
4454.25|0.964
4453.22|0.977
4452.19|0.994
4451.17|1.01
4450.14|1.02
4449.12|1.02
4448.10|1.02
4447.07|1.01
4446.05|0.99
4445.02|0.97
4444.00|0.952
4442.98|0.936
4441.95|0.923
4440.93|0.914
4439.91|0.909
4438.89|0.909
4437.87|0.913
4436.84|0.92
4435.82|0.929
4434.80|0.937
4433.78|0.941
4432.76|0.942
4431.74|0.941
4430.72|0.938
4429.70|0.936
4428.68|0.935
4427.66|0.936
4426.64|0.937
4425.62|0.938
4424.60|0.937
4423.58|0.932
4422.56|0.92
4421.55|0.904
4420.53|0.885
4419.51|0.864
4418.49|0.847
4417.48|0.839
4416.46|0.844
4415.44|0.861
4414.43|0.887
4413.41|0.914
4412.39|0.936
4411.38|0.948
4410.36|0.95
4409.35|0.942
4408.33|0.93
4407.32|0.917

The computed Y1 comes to -0.52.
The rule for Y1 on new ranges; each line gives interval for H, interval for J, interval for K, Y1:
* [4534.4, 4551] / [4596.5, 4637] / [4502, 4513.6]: 0.20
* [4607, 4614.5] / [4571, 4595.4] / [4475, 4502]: -0.13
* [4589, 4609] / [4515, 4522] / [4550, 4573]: -0.22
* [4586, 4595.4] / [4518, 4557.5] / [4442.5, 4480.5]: 0.07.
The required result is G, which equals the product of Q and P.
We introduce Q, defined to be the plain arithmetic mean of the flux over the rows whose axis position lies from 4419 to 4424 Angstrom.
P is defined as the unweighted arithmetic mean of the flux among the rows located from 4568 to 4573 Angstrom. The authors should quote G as 0.88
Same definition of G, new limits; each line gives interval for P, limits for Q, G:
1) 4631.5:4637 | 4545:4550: 0.99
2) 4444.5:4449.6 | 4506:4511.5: 1.08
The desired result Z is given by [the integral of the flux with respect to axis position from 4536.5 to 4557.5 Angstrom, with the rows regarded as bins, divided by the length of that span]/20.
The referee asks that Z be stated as 0.0471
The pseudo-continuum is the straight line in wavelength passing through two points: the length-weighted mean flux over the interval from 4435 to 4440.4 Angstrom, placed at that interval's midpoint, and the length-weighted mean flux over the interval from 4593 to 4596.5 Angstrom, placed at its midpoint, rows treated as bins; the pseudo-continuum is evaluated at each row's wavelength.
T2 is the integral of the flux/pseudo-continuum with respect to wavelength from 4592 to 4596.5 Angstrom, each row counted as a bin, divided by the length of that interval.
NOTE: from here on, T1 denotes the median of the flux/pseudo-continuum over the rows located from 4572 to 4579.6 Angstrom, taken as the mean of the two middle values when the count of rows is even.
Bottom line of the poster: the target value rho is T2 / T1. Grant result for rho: 0.98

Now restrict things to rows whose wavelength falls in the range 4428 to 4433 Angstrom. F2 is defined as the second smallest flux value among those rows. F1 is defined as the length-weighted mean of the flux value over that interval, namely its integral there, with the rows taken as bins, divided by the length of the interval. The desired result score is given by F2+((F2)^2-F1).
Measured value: 0.87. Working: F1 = 0.94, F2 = 0.936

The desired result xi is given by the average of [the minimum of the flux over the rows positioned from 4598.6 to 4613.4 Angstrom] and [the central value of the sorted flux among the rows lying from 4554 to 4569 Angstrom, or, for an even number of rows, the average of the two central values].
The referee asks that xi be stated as 1.00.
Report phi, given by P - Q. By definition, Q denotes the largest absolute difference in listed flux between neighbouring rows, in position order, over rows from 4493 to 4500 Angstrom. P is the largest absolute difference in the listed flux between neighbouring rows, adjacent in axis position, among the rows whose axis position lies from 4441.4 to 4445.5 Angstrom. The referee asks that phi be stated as -0.002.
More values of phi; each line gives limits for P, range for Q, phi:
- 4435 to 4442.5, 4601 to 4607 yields -0.001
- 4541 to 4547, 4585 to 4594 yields -0.001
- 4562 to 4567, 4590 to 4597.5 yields 0.001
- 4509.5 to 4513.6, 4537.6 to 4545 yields 0.035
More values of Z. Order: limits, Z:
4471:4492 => 0.0508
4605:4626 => 0.0510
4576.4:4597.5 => 0.0488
